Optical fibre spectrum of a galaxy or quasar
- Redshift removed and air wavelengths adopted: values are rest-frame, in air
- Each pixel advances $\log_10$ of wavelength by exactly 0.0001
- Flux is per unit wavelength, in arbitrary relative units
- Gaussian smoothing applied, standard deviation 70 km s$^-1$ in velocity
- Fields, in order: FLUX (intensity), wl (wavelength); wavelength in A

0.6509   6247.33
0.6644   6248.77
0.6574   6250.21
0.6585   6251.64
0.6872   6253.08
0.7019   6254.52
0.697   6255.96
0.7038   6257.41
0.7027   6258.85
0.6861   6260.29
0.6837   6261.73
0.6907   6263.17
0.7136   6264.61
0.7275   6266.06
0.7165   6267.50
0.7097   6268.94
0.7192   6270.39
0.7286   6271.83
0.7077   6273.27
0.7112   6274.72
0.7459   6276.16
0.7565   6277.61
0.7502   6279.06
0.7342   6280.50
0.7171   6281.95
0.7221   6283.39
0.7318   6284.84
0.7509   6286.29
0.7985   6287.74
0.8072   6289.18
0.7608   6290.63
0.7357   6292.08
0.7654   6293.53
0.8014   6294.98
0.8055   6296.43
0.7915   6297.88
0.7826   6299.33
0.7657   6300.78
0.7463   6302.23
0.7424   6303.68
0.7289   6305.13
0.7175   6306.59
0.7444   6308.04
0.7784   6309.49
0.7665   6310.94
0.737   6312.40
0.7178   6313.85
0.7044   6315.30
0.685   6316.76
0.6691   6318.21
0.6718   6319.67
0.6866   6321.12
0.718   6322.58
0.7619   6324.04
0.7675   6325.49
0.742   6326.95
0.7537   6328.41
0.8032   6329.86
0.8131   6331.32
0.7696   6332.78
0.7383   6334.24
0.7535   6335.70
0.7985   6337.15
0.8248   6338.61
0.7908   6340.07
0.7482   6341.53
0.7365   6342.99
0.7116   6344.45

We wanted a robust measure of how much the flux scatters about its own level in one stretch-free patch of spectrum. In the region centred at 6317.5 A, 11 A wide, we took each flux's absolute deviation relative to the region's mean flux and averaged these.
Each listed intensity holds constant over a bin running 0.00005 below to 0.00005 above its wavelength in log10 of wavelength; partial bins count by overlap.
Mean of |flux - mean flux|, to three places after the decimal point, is 0.021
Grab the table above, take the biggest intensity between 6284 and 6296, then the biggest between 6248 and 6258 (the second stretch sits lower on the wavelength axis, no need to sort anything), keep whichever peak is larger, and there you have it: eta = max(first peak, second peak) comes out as 0.807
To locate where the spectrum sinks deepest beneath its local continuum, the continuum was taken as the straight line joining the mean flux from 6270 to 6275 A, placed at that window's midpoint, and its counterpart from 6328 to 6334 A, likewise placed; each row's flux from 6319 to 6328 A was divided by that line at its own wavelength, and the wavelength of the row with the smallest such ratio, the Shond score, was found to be 6319.67 A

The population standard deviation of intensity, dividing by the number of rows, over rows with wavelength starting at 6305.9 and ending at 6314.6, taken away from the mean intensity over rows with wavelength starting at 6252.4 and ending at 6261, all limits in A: 0.67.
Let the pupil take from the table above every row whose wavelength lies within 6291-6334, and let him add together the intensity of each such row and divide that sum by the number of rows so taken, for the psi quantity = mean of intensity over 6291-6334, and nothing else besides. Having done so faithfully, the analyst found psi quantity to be 0.747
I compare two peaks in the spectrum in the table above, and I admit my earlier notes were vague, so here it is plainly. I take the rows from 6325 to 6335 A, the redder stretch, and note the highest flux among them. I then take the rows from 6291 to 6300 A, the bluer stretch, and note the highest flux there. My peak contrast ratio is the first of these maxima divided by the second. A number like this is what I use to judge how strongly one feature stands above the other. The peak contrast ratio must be 1.01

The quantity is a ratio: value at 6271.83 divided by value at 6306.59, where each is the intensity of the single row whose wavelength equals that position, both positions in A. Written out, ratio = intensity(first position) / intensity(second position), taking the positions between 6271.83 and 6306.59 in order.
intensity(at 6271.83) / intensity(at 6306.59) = 1.02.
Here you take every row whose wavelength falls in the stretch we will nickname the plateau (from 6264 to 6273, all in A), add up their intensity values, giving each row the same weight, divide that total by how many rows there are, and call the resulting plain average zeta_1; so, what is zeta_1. 0.72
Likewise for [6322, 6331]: 0.76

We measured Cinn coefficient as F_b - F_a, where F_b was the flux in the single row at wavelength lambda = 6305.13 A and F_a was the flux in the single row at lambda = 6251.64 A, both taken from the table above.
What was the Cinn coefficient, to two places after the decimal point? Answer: 0.07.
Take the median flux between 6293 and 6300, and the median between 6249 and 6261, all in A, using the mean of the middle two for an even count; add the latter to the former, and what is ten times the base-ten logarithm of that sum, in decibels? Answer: 1.71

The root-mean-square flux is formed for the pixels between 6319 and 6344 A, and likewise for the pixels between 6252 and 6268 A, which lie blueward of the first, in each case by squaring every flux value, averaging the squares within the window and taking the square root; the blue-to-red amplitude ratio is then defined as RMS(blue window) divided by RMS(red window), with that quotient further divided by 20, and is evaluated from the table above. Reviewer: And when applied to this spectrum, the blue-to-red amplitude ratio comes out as 0.0462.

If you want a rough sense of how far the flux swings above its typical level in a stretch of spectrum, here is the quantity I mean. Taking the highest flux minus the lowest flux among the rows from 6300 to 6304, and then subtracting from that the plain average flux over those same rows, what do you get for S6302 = -0.73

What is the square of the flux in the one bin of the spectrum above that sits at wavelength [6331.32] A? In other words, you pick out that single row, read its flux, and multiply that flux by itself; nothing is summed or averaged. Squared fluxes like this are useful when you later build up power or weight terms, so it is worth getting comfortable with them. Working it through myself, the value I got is 0.66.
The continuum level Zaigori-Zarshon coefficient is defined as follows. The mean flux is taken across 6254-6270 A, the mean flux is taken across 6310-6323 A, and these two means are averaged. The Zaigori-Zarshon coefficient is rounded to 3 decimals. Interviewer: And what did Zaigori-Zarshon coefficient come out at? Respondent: 0.705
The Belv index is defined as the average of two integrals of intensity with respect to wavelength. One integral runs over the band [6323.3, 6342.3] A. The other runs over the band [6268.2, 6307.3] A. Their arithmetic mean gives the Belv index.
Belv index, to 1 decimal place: 22.0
